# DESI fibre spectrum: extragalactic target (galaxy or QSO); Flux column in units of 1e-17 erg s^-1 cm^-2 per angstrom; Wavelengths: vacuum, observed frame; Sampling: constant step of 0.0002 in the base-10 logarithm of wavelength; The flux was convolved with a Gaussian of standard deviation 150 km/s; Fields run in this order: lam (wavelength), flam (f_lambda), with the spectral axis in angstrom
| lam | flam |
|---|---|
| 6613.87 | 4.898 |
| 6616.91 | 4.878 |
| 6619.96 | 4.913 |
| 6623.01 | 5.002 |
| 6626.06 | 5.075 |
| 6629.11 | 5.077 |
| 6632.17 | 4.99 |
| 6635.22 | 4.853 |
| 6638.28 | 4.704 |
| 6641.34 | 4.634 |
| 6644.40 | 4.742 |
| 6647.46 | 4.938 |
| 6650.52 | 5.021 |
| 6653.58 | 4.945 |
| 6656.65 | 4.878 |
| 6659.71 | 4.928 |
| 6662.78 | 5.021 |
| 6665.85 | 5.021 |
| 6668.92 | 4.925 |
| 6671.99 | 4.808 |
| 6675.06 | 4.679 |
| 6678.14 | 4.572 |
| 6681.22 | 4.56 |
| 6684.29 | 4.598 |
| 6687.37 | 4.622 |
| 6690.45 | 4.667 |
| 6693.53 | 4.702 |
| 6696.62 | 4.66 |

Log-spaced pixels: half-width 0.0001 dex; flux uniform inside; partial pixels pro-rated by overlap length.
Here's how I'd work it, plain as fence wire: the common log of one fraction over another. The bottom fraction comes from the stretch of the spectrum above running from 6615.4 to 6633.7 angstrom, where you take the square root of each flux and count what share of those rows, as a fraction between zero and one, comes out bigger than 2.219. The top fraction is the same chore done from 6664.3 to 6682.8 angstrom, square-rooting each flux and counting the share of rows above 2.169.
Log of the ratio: -0.12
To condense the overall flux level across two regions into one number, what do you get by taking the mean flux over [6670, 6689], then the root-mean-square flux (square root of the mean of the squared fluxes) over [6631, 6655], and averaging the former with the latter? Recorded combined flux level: 4.75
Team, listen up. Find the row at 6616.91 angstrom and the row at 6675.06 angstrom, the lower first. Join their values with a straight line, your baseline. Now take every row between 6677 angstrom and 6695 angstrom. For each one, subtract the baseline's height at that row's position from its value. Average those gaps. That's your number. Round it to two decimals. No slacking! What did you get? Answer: -0.02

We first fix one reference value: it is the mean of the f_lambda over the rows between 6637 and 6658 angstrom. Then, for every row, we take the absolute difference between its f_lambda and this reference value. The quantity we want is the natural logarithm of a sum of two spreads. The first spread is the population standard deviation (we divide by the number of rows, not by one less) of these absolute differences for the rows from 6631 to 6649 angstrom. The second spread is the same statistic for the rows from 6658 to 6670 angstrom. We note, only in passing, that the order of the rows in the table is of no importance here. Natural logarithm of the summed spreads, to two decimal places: -2.25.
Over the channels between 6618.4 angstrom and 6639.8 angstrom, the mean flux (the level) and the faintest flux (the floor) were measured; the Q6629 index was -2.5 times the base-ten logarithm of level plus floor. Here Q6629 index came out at -2.46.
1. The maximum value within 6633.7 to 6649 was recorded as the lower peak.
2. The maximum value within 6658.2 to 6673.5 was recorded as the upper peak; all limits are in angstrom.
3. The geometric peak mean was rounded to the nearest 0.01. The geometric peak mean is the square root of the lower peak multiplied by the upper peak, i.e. 4.98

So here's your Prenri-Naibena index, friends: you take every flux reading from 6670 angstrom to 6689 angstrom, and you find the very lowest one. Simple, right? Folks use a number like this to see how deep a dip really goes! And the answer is 4.56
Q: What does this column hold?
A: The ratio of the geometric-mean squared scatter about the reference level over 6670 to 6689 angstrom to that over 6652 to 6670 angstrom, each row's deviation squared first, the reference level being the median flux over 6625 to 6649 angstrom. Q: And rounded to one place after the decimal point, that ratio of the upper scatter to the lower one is 23.4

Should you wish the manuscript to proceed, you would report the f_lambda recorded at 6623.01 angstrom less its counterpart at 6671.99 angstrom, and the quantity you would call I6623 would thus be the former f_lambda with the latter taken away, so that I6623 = 0.19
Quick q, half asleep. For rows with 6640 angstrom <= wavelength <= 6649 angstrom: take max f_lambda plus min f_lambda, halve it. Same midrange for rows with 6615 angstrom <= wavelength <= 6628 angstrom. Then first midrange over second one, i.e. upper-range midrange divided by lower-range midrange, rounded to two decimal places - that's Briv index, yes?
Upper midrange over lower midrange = 0.96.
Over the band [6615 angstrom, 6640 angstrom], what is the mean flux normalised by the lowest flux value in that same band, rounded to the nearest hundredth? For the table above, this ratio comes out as 1.05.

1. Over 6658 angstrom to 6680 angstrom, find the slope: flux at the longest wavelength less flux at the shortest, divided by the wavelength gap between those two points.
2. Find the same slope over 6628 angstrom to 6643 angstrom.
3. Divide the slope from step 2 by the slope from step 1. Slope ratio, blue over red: 2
